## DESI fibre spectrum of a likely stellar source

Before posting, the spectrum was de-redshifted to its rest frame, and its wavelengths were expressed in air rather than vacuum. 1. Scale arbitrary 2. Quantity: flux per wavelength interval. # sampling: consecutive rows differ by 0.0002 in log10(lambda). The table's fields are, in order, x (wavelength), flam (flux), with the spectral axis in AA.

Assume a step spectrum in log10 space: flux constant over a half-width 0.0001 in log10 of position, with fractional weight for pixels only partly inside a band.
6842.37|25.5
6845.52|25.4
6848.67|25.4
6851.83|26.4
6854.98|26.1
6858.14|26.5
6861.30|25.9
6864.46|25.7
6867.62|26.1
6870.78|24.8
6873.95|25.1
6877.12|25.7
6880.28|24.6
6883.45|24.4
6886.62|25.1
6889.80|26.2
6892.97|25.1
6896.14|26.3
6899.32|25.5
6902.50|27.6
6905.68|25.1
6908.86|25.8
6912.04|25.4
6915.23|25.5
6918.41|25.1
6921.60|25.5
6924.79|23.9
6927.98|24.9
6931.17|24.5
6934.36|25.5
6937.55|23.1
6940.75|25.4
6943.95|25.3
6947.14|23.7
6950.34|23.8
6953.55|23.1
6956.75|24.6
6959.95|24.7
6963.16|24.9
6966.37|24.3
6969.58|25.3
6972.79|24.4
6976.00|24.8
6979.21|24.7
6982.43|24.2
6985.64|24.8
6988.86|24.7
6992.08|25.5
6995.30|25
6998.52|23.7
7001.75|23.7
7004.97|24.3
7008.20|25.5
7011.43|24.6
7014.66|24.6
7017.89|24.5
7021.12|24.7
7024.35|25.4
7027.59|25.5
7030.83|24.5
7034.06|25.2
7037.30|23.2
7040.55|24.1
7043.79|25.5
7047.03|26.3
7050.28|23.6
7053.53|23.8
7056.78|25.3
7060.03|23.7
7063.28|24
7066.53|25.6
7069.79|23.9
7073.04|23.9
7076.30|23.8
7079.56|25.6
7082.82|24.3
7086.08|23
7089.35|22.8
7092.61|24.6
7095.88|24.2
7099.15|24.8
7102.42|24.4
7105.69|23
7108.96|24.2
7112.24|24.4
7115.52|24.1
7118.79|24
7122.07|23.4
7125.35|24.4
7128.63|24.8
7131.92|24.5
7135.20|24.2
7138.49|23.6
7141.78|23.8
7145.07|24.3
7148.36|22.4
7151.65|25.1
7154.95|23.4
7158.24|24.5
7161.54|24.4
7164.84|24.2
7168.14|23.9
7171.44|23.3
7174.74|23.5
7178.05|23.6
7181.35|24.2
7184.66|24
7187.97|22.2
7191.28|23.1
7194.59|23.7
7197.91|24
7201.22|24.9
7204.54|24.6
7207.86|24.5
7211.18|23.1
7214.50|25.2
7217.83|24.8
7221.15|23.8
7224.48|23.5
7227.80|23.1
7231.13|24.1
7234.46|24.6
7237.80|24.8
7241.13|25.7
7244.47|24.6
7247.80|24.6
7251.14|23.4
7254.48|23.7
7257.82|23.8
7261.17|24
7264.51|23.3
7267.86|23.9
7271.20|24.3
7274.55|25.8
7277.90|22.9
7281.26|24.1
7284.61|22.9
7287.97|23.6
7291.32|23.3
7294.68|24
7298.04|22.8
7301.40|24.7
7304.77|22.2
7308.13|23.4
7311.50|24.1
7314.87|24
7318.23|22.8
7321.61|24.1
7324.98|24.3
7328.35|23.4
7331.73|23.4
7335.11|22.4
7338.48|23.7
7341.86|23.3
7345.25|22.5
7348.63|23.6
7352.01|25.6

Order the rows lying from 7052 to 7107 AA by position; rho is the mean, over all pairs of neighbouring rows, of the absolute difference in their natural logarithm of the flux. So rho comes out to 0.041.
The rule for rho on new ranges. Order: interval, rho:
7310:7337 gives 0.029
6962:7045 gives 0.027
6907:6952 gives 0.037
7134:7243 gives 0.032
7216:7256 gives 0.026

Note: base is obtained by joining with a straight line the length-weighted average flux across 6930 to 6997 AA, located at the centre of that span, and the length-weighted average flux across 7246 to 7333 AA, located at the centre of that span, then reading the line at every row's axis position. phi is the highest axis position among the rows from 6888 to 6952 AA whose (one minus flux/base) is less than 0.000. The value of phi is 6943.95 AA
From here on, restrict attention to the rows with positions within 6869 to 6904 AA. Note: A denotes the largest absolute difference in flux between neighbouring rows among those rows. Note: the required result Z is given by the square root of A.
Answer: 1.45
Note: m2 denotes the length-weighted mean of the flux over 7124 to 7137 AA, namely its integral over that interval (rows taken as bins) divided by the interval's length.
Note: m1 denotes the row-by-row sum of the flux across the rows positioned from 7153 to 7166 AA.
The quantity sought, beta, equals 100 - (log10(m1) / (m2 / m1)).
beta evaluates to 92.2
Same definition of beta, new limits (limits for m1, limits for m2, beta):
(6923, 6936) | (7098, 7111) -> 91.8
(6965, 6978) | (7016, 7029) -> 92.1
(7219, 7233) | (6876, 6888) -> 92.5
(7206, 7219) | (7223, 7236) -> 91.9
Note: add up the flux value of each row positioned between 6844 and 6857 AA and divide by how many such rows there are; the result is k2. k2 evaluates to 25.8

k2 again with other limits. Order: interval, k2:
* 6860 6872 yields 25.6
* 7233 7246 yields 24.9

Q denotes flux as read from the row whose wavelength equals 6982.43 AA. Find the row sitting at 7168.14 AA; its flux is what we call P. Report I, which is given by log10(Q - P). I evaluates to -0.52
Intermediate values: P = 23.9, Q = 24.2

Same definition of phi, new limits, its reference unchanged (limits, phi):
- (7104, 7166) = 7164.84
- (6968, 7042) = 7034.06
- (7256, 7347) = 7338.48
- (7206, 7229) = 7217.83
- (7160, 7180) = 7164.84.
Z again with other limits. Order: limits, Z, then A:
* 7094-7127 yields 1.18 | 1.40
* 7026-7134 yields 1.64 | 2.70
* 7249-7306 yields 1.70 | 2.90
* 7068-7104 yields 1.34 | 1.80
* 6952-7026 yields 1.22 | 1.50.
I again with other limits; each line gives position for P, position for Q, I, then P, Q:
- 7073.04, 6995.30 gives 0.04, 23.9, 25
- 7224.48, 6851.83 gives 0.46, 23.5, 26.4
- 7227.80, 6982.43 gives 0.04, 23.1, 24.2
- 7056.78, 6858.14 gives 0.08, 25.3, 26.5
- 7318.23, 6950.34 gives 0.00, 22.8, 23.8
